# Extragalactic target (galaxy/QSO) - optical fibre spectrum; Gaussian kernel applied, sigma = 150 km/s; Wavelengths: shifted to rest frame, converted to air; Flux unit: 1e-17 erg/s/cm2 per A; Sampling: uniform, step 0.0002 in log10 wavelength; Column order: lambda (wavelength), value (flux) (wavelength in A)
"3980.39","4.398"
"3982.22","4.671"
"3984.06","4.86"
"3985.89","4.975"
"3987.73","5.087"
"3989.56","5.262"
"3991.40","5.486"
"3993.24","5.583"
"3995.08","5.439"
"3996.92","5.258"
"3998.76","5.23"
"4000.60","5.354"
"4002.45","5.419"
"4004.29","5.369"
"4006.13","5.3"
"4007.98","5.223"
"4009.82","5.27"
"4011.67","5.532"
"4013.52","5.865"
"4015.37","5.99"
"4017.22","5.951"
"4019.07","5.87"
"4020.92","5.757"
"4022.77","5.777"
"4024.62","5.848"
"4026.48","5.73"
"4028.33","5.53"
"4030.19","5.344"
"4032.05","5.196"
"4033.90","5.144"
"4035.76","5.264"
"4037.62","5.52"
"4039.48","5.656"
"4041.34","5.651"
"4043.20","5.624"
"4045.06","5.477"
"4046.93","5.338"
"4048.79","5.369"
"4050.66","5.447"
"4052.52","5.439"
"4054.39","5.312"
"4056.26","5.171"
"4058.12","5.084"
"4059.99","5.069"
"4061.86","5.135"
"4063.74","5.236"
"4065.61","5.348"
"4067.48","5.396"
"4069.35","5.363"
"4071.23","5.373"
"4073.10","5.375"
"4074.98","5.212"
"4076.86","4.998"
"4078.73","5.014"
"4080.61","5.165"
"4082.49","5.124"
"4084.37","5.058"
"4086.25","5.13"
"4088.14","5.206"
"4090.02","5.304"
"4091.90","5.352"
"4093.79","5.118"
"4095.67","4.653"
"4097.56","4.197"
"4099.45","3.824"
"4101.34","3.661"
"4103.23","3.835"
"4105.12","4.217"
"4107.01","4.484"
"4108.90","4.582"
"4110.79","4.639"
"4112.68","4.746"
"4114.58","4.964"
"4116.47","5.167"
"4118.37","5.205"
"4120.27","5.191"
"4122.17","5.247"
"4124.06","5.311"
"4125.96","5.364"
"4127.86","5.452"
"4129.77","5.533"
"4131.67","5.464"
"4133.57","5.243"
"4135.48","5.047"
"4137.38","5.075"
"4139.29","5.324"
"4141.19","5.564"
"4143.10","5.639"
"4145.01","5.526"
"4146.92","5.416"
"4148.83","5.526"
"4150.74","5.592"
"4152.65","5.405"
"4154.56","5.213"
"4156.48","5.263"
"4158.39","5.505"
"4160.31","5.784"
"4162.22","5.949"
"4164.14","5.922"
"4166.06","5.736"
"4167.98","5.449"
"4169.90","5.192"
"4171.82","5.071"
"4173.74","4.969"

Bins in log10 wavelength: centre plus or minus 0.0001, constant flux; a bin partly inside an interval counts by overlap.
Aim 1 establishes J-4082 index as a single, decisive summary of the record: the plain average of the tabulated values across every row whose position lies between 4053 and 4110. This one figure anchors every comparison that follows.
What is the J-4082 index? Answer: 4.93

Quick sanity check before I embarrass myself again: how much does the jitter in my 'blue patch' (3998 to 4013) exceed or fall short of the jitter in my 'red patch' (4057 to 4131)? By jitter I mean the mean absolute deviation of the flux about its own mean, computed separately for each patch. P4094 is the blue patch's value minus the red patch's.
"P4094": -0.28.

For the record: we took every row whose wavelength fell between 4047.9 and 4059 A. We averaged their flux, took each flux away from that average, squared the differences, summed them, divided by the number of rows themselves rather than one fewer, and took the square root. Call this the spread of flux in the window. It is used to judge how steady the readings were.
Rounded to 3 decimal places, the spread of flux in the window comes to 0.135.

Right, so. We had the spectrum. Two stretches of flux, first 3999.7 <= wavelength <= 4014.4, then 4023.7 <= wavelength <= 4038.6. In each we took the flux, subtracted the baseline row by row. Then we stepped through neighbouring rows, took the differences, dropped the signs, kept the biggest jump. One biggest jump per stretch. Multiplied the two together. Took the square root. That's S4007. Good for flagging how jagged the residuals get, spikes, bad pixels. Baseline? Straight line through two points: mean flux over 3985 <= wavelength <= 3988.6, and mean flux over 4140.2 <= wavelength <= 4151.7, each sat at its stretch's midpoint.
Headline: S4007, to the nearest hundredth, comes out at 0.29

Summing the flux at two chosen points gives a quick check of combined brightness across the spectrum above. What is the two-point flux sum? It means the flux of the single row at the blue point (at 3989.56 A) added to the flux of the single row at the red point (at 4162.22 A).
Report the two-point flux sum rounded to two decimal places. 11.21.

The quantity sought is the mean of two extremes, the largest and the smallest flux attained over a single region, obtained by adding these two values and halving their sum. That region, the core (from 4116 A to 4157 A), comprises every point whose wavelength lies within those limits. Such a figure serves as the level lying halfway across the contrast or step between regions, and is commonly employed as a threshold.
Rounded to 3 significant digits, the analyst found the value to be 5.34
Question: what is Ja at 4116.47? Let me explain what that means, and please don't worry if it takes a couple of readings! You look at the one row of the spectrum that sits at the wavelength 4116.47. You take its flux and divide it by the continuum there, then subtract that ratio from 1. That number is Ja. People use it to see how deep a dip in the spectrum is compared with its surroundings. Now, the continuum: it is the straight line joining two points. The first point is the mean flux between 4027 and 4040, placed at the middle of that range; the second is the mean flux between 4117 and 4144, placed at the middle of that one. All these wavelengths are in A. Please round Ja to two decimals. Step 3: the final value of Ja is 0.03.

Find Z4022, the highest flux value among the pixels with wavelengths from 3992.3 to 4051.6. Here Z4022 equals 5.99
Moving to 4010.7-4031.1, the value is 5.99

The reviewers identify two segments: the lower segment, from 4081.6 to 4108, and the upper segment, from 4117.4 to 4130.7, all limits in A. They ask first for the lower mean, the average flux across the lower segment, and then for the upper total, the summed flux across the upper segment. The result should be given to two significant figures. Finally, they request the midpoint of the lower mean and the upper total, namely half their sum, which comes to 21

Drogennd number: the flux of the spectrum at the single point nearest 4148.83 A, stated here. 5.526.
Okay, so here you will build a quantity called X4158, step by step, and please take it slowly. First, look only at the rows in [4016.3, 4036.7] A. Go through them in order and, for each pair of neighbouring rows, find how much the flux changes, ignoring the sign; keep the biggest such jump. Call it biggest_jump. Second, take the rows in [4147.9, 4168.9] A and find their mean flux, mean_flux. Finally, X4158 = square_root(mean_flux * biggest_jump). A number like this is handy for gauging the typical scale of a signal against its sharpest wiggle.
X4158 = 1.06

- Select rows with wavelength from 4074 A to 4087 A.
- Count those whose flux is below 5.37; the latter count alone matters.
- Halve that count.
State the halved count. 3.5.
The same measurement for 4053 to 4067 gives 3.5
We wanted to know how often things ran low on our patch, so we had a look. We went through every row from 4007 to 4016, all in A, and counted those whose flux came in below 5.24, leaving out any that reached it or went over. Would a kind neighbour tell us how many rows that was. 1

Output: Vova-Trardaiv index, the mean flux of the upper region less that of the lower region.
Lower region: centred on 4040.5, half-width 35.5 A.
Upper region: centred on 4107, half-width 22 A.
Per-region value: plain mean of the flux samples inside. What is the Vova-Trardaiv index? -0.63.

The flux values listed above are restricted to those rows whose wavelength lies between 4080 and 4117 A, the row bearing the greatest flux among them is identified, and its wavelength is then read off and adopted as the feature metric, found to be 4091.90 A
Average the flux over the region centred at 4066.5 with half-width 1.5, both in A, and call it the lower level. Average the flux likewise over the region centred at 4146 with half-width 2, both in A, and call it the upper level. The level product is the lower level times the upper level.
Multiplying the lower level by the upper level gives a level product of 29.4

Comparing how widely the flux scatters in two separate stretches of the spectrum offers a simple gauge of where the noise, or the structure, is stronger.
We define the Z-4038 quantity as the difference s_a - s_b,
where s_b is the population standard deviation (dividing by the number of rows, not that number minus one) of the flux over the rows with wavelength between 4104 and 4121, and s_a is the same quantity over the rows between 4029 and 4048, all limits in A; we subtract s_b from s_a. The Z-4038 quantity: -0.15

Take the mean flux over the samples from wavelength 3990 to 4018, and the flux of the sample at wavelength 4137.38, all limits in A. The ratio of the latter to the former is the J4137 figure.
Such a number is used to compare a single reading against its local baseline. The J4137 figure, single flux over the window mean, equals 0.93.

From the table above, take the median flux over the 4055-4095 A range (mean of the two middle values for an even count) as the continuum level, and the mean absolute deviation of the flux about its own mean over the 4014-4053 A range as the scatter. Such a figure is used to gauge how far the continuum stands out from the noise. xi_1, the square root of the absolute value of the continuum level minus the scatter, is 2.23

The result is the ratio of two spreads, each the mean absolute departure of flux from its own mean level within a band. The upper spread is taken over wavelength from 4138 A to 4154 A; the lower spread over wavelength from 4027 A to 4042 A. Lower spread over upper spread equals 2.0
